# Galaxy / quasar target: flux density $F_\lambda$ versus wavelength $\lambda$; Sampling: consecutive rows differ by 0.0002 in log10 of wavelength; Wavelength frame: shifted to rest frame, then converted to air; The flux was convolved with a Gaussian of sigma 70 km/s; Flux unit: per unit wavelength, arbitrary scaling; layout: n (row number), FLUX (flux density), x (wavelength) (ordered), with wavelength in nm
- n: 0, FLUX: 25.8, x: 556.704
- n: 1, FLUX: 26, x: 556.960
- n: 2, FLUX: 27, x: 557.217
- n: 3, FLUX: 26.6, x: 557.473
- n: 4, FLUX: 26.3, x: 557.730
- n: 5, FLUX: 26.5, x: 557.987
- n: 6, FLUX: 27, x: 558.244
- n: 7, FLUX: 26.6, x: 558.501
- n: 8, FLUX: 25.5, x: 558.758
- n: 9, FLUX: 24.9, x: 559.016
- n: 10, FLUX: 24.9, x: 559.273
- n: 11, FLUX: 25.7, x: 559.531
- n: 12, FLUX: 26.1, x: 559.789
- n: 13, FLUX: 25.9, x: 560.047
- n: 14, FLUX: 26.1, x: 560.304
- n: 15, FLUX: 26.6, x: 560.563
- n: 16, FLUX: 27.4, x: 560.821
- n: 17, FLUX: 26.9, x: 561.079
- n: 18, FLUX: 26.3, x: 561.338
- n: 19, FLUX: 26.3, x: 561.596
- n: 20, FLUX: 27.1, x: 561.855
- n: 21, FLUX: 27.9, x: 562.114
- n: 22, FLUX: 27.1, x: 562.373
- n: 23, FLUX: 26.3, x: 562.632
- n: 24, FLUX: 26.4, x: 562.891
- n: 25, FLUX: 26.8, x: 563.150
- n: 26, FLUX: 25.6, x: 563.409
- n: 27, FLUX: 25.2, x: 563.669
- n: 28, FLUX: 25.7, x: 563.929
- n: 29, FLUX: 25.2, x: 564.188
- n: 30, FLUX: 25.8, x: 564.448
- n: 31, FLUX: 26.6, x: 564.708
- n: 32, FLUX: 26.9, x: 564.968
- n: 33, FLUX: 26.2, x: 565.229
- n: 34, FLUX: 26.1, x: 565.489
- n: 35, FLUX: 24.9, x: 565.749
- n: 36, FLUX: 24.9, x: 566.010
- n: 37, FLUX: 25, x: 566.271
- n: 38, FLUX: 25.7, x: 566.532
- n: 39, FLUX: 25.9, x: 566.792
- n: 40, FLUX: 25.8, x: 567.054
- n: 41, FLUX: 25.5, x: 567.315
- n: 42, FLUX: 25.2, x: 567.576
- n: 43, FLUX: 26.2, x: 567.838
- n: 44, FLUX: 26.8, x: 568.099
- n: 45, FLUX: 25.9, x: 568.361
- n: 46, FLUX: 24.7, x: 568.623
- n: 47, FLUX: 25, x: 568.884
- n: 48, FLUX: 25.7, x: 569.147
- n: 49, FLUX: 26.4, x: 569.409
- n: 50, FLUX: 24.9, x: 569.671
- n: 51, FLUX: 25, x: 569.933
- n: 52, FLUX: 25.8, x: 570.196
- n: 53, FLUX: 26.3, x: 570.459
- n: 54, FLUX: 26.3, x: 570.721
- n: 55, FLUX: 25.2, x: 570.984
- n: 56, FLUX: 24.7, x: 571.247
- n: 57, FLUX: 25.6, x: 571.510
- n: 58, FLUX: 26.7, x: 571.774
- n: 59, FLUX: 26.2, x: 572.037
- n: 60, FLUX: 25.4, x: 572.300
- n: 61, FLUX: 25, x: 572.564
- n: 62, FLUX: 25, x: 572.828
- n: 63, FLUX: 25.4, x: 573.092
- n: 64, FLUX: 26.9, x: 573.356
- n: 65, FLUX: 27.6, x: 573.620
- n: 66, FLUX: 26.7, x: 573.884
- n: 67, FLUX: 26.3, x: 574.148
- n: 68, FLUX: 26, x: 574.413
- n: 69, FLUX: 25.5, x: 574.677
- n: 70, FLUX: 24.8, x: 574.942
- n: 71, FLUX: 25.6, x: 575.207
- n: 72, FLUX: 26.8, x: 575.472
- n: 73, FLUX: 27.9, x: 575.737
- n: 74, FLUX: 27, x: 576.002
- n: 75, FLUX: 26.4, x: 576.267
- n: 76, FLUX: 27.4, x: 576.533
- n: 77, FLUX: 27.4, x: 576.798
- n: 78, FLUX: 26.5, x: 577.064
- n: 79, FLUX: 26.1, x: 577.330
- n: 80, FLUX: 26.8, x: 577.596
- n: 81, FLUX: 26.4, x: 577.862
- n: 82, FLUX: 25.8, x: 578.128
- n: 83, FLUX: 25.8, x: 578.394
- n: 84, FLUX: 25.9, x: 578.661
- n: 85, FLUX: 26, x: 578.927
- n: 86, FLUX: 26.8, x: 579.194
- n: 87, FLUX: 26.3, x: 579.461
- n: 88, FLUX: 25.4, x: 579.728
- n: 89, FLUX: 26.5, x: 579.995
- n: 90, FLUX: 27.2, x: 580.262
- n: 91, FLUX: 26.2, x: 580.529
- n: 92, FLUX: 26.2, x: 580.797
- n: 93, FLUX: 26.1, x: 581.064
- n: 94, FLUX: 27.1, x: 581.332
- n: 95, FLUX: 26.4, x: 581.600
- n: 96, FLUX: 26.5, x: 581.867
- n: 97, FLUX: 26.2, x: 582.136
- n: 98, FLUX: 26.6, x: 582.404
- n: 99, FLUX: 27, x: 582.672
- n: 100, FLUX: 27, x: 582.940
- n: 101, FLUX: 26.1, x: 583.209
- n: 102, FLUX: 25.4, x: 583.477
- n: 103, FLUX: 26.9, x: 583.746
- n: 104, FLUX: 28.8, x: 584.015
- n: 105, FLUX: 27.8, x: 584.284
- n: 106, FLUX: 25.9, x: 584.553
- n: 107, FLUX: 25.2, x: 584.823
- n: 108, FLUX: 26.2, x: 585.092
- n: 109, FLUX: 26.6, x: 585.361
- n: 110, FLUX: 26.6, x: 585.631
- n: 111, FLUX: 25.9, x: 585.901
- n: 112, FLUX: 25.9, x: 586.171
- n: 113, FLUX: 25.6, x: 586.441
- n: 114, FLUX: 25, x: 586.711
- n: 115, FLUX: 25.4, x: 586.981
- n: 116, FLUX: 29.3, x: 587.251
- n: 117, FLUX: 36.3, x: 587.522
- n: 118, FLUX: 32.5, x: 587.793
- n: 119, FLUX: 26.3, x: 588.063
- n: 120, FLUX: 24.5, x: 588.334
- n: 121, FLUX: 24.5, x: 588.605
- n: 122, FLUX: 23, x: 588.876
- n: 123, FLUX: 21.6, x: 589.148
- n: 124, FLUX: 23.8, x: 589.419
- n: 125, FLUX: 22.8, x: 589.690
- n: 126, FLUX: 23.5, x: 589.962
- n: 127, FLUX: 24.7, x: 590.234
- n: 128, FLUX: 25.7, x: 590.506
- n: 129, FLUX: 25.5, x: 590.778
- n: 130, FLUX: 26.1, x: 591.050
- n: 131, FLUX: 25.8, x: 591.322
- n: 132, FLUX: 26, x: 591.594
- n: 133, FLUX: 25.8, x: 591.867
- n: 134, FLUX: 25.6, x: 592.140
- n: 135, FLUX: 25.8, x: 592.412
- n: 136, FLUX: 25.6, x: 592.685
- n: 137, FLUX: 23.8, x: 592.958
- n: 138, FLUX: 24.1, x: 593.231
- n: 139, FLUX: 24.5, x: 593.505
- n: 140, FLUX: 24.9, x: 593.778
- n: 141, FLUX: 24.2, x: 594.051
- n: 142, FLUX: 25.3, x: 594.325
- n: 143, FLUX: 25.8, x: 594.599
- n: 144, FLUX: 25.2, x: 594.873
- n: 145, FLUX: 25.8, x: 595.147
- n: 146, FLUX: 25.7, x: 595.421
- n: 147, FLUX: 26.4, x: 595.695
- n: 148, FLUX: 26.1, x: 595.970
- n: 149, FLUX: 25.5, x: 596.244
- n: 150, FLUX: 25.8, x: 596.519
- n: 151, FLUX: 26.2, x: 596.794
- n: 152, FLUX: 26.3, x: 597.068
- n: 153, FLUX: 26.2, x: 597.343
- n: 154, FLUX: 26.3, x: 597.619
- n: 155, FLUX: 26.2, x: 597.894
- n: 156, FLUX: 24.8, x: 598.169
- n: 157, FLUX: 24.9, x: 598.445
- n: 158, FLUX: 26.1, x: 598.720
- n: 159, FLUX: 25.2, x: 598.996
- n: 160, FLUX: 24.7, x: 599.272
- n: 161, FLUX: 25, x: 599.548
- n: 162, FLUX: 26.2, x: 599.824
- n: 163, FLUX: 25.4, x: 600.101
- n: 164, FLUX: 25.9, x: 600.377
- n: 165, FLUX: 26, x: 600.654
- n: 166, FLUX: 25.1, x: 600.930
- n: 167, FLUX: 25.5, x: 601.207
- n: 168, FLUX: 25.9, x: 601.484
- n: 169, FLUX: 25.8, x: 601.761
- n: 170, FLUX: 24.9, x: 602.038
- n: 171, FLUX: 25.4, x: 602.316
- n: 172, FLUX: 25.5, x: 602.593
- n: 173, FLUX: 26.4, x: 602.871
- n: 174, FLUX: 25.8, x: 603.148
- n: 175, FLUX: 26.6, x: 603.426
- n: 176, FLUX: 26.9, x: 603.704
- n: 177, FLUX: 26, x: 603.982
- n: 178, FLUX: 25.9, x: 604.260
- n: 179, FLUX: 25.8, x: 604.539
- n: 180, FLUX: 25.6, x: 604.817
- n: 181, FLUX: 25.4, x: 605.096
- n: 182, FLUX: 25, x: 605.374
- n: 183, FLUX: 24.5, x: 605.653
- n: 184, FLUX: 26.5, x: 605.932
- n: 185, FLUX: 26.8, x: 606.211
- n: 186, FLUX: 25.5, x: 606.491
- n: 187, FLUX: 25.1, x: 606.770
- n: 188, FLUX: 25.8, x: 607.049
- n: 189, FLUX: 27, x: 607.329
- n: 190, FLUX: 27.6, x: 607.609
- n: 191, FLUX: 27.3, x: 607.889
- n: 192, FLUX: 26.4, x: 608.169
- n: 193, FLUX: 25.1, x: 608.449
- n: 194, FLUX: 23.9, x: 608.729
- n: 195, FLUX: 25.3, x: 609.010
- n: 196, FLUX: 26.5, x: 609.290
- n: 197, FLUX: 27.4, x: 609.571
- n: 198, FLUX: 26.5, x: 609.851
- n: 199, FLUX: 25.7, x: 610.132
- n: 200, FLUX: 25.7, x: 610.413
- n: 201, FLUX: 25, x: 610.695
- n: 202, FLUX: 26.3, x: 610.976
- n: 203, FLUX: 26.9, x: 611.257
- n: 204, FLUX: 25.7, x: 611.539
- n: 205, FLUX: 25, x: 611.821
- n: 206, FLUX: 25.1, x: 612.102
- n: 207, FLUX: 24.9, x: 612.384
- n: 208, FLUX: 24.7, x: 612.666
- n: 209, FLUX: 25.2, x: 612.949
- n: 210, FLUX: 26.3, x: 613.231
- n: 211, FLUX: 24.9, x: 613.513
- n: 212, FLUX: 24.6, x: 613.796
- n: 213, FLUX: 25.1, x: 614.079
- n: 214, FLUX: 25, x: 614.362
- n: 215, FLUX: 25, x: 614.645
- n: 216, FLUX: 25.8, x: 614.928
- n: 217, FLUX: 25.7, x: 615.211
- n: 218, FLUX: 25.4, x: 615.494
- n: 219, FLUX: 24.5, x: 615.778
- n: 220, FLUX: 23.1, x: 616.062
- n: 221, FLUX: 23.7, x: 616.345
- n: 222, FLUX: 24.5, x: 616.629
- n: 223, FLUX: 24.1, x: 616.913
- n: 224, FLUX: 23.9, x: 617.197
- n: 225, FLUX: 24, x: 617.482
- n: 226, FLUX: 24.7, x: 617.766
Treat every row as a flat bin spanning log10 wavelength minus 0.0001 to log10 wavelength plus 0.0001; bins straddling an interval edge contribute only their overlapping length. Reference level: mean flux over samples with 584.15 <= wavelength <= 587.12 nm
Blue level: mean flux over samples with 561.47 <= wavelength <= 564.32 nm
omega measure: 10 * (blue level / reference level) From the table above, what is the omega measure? 10.1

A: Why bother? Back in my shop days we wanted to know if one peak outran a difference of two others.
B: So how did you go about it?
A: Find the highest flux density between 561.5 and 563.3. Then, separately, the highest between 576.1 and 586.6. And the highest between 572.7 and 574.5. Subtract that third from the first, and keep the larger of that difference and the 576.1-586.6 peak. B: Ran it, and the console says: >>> 28.8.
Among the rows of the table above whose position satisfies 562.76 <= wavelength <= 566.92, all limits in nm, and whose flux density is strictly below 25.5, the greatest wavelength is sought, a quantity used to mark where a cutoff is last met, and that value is 566.271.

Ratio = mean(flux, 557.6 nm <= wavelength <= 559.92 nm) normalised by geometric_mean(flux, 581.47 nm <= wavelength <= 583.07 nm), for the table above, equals 0.97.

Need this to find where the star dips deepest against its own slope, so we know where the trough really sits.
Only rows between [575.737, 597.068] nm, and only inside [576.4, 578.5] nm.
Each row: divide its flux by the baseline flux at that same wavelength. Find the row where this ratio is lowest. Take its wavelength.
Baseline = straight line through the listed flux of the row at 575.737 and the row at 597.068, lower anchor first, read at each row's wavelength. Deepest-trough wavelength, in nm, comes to 578.128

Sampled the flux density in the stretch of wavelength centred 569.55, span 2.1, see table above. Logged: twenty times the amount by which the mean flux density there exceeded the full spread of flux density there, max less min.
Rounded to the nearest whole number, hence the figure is 476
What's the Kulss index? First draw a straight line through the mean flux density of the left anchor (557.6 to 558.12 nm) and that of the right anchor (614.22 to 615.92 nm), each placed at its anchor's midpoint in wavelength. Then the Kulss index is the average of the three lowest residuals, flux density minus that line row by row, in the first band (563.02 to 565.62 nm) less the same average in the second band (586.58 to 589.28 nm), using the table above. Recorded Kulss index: 1.8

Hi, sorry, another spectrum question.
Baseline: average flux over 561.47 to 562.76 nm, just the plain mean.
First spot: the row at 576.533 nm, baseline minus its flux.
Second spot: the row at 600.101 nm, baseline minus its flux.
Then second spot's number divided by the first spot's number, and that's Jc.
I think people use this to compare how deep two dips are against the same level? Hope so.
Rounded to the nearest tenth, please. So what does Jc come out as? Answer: -3.3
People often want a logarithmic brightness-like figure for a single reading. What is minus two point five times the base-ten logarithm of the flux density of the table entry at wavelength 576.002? -3.58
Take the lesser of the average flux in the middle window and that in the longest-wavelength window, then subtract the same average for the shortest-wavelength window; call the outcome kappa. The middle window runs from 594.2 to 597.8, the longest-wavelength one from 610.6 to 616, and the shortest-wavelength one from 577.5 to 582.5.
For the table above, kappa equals -1.0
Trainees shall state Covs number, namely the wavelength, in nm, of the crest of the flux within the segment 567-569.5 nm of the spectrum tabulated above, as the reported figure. 568.099 nm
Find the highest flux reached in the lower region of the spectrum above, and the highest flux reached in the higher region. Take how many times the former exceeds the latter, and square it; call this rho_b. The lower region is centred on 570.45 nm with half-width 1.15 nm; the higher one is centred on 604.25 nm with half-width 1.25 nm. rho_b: 0.96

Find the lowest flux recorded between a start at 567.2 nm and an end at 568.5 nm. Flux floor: 25.2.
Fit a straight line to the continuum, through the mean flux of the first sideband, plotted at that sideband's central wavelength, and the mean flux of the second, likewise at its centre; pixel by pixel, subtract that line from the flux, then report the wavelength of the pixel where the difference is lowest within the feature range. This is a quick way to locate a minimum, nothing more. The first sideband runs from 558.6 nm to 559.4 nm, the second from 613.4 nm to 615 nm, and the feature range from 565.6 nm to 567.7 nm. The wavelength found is 565.749 nm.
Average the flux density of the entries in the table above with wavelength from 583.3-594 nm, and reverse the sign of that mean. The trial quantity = -25.9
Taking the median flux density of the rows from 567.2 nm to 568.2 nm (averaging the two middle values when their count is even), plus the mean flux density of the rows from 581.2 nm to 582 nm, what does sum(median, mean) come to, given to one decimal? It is 52.5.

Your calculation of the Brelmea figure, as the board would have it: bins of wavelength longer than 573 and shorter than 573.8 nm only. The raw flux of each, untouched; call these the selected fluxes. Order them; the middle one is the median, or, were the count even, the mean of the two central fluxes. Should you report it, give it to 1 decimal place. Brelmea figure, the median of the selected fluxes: 26.9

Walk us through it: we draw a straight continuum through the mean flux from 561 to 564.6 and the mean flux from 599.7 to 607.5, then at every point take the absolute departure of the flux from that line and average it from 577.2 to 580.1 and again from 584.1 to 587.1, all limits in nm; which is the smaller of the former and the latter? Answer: 0.36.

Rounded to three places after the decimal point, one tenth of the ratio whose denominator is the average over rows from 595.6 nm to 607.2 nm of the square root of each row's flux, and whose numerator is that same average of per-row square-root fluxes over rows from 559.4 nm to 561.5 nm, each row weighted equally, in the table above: 0.101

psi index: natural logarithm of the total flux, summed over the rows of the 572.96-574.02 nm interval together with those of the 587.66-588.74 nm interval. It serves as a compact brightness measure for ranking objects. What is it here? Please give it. 5.37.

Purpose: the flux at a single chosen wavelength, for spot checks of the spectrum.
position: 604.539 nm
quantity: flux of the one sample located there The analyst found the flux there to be 25.8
